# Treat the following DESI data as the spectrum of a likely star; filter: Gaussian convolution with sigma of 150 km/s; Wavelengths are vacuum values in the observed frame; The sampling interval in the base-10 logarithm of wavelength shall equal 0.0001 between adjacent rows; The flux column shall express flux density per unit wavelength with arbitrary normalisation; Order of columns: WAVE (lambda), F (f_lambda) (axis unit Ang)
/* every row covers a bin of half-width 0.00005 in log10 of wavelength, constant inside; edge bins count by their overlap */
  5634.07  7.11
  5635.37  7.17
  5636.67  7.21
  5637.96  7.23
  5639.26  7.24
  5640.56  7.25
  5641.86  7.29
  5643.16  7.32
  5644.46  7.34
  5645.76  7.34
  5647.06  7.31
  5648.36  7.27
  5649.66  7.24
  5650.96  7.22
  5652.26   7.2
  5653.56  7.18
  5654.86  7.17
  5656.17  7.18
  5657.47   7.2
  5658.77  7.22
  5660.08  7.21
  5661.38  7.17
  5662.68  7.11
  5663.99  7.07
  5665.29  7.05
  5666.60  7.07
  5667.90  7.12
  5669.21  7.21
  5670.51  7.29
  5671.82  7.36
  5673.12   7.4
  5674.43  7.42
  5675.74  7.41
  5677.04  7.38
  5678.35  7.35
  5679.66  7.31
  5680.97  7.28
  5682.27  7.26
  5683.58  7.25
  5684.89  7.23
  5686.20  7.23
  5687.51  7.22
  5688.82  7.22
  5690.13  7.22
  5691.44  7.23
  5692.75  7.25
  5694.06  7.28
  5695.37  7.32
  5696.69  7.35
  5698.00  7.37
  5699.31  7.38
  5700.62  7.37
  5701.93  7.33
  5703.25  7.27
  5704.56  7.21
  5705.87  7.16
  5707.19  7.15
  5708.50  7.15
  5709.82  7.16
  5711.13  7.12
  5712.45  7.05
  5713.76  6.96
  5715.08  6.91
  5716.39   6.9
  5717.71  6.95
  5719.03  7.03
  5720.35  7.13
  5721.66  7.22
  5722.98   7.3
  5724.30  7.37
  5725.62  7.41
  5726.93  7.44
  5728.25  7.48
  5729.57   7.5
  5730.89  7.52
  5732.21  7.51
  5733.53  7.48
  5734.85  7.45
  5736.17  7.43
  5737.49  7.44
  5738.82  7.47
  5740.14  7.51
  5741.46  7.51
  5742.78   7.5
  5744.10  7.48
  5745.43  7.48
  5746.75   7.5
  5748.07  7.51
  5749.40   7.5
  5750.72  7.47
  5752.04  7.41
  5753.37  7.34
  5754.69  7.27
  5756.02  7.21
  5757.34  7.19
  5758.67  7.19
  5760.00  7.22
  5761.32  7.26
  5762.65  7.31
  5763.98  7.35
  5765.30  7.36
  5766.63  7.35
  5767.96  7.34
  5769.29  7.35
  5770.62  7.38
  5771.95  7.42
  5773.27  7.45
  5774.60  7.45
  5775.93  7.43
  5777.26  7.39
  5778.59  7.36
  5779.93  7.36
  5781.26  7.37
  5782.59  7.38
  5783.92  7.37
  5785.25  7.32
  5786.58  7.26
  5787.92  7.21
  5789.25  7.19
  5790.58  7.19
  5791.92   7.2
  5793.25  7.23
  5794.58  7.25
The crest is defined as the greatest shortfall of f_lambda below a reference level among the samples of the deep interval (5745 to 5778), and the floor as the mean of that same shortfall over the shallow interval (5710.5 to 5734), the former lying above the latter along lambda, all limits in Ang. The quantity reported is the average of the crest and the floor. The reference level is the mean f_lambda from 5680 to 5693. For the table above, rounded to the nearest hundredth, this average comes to 0.03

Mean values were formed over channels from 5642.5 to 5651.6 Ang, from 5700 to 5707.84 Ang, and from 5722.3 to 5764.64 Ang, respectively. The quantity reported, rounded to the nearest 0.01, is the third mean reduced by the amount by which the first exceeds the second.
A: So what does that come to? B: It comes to 7.36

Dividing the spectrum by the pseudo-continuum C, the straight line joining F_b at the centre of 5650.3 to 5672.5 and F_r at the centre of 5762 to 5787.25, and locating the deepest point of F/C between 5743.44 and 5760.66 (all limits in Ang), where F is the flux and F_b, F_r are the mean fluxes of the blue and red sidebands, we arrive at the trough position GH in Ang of 5758.67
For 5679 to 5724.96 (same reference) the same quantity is 5716.39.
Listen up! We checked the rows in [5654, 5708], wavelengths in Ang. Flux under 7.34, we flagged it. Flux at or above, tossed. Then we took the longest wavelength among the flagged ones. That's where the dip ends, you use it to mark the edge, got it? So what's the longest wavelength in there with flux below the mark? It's 5707.19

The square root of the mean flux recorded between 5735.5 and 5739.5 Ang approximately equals 2.73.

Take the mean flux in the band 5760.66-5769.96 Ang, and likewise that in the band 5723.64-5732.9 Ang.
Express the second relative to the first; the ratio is 1.02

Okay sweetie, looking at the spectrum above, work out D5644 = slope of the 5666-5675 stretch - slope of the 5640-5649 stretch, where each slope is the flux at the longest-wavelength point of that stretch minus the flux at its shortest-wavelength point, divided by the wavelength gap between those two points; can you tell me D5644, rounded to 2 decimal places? 0.04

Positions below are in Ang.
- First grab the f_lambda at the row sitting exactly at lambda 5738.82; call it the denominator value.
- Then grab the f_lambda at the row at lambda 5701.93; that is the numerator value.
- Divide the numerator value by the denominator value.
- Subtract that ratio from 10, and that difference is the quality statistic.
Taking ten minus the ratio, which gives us 9.02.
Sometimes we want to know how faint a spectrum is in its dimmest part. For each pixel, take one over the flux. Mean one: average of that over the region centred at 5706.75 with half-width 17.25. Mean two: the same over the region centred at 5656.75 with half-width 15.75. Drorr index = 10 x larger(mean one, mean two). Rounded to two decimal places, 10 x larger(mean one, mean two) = 1.39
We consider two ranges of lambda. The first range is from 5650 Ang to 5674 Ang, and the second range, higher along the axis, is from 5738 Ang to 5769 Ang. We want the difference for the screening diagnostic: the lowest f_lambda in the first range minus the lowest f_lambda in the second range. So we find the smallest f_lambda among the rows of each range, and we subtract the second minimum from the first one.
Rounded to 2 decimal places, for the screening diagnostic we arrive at -0.14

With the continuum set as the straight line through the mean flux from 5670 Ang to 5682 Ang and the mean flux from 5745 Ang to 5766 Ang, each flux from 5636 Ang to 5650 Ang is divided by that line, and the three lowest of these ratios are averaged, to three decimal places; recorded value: 0.982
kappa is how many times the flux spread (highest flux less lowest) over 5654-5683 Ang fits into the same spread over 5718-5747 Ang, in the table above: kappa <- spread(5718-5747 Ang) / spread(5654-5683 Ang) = 1.32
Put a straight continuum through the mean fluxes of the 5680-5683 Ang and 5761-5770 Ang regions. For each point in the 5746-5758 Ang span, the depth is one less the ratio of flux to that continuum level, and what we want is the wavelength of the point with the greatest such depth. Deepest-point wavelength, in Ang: 5757.34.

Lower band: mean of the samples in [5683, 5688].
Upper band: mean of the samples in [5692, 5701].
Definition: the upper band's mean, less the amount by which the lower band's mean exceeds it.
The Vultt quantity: 7.43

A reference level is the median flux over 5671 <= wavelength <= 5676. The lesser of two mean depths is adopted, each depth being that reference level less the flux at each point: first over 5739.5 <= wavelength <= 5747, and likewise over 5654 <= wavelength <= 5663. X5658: -0.09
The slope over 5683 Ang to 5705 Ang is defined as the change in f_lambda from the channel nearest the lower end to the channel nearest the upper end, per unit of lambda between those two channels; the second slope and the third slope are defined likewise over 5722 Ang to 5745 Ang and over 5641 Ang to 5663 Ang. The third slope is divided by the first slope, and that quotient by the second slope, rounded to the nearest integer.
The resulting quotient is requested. 532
